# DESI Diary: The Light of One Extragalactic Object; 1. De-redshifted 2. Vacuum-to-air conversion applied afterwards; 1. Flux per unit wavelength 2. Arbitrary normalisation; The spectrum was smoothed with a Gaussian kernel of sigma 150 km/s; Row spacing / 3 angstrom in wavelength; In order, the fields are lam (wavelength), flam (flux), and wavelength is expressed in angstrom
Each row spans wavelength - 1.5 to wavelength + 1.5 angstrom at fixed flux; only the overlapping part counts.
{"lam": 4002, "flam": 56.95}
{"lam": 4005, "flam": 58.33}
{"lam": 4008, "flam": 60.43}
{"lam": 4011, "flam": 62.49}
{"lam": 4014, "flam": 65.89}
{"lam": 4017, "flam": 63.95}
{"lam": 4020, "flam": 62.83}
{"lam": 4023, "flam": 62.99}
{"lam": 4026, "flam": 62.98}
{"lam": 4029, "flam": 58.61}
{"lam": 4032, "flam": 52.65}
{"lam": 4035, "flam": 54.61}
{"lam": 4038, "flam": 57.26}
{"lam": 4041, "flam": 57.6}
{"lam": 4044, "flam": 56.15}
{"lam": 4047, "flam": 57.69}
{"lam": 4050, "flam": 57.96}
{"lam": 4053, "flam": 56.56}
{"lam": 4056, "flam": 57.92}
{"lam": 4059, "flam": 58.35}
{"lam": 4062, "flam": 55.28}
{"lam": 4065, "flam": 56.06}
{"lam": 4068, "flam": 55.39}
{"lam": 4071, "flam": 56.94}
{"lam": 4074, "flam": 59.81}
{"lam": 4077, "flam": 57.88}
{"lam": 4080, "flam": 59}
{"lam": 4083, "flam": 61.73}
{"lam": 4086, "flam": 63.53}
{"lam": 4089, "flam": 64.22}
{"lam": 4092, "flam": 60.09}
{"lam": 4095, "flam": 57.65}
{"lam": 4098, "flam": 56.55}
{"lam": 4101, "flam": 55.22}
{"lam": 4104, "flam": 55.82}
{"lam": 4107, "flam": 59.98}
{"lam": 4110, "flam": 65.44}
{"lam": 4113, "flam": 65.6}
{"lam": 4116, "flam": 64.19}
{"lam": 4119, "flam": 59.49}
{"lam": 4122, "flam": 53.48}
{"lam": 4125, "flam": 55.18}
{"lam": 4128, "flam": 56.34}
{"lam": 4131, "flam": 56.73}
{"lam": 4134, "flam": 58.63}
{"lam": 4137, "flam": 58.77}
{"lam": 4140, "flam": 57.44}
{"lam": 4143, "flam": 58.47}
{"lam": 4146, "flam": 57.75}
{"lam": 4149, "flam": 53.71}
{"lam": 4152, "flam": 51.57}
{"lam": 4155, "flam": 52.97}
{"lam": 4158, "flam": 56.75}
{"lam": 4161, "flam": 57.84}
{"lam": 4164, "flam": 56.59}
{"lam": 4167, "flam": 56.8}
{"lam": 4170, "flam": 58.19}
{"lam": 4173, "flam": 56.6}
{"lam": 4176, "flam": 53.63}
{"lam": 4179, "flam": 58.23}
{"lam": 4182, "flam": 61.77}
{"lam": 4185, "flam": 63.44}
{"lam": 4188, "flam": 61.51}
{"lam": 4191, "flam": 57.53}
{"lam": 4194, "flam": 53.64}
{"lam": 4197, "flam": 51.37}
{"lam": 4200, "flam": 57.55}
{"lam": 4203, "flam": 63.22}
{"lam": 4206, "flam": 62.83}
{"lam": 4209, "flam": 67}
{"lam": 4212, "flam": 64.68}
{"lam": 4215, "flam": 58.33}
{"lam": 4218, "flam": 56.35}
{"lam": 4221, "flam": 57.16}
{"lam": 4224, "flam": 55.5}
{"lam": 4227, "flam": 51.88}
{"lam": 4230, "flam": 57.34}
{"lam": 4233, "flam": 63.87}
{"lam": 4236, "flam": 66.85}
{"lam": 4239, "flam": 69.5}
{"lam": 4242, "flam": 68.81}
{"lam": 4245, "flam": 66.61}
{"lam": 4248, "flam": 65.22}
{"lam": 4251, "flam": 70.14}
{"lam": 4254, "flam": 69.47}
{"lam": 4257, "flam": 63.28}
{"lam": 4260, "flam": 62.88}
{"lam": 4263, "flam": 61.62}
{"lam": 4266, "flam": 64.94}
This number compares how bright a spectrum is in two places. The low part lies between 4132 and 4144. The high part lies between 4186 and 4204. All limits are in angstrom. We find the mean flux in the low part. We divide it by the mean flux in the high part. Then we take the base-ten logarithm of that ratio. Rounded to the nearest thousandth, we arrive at 0.006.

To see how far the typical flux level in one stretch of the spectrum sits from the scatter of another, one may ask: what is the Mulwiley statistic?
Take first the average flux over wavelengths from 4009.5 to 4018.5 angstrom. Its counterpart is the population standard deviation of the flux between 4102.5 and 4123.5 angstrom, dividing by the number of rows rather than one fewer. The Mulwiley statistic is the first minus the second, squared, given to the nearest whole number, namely 3563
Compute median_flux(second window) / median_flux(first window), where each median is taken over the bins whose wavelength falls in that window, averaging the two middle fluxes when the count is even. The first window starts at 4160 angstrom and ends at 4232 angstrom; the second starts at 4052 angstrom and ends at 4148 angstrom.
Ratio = 1.01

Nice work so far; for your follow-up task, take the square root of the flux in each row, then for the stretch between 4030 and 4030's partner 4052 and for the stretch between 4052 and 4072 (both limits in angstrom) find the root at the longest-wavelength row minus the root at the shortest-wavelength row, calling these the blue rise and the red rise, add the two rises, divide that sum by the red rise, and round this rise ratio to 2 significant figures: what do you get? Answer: 15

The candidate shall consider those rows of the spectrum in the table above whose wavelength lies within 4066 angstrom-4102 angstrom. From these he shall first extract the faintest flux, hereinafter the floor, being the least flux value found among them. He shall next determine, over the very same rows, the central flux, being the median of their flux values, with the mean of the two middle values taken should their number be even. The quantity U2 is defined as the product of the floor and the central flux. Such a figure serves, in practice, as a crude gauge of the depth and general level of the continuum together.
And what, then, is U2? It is 3227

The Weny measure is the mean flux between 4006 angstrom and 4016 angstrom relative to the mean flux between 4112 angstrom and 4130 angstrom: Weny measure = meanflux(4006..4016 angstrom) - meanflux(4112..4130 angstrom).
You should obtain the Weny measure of 4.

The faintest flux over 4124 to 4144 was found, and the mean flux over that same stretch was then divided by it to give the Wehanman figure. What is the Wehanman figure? 1.04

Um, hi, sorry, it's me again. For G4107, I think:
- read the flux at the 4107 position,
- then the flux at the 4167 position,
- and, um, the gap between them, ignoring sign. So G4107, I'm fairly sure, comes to 3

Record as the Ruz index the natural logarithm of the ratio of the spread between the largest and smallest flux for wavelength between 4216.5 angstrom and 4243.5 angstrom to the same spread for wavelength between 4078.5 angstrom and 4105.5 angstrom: 0.7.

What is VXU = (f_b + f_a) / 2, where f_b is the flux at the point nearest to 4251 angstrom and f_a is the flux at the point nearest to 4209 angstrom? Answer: 68.6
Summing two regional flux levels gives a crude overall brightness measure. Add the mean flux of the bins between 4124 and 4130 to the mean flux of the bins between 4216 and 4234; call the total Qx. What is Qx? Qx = 113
